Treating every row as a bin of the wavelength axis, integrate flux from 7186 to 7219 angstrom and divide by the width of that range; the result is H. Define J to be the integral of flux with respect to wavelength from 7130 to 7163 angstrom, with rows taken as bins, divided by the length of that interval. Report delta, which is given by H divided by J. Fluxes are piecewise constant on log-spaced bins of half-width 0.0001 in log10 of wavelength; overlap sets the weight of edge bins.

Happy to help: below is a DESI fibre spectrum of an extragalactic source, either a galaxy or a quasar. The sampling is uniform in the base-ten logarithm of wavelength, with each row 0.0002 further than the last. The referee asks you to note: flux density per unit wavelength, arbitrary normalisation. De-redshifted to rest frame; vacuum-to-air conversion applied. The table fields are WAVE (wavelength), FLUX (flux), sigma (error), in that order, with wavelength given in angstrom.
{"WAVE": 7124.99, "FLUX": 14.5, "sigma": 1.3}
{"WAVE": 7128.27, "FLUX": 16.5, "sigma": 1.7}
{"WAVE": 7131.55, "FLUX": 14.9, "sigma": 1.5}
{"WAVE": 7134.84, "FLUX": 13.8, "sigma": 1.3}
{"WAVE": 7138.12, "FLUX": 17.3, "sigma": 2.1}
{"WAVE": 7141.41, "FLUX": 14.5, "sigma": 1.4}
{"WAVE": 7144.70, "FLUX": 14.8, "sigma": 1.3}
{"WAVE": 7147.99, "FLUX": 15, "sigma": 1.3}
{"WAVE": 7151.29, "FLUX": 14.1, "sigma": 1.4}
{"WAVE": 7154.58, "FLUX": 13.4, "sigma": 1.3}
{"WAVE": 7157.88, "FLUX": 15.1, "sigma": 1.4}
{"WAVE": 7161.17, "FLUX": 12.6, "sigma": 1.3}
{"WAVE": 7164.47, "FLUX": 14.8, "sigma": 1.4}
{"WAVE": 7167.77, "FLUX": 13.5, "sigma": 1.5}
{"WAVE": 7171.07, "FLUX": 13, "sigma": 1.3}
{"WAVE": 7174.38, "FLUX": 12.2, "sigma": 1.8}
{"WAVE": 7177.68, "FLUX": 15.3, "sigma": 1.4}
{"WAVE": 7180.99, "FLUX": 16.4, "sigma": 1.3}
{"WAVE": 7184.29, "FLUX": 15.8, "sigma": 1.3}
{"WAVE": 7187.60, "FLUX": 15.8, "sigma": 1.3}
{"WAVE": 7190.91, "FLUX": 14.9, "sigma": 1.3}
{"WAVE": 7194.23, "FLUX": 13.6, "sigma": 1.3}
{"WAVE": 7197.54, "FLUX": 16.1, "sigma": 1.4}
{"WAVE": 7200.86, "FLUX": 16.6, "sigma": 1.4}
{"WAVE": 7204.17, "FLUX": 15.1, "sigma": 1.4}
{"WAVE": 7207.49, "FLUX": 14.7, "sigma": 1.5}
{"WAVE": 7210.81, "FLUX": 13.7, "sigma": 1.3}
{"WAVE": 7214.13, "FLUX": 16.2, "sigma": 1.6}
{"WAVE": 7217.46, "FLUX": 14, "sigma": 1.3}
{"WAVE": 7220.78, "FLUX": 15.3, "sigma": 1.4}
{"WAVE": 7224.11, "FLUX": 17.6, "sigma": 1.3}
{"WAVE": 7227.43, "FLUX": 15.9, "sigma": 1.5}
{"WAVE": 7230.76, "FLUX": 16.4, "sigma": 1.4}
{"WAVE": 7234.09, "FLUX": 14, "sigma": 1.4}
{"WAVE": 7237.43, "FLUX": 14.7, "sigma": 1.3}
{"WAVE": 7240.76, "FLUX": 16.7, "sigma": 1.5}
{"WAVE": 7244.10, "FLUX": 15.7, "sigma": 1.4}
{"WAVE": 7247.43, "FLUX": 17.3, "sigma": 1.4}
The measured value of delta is 1.04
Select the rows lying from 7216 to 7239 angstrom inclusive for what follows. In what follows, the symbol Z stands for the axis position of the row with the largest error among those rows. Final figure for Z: 7227.43 angstrom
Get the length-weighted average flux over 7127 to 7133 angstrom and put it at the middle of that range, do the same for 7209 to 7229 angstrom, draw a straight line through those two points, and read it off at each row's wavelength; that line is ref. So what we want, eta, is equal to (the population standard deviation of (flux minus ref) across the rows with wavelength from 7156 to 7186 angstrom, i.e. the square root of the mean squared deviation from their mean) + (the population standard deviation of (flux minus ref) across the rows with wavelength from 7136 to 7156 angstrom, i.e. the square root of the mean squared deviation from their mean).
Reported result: 2.63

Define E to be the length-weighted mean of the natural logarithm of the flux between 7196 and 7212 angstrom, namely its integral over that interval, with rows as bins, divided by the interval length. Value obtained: 2.72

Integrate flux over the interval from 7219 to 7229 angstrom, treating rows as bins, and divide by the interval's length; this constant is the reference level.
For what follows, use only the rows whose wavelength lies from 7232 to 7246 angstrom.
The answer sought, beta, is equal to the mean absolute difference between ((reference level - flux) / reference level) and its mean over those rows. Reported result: 0.057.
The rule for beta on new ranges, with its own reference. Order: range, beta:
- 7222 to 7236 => 0.063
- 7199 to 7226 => 0.065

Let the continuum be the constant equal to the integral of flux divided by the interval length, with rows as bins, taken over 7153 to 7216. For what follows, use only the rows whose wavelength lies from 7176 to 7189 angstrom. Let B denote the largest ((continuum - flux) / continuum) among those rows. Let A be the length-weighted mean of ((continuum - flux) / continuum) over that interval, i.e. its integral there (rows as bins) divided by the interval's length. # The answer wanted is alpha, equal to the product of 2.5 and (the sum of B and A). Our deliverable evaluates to -0.3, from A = -0.08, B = -0.04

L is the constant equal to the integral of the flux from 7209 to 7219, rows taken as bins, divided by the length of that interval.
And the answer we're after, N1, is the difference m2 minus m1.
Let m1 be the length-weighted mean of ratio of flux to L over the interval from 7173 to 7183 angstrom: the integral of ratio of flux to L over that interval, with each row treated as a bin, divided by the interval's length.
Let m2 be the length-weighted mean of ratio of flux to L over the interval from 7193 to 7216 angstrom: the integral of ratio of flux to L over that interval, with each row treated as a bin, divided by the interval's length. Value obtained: 0.03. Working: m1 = 1.01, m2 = 1.04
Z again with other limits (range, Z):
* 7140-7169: 7167.77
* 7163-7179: 7174.38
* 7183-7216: 7214.13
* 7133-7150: 7138.12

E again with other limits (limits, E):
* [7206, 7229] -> 2.73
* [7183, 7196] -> 2.71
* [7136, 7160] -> 2.69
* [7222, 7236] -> 2.76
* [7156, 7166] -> 2.65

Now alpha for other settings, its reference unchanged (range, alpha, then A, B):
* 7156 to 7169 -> 0.5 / 0.05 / 0.14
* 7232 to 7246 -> 0.0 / -0.05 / 0.05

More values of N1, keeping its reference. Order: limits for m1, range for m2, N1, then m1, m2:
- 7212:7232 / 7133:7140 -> -0.02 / 1.08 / 1.06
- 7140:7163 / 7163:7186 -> 0.01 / 0.97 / 0.99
